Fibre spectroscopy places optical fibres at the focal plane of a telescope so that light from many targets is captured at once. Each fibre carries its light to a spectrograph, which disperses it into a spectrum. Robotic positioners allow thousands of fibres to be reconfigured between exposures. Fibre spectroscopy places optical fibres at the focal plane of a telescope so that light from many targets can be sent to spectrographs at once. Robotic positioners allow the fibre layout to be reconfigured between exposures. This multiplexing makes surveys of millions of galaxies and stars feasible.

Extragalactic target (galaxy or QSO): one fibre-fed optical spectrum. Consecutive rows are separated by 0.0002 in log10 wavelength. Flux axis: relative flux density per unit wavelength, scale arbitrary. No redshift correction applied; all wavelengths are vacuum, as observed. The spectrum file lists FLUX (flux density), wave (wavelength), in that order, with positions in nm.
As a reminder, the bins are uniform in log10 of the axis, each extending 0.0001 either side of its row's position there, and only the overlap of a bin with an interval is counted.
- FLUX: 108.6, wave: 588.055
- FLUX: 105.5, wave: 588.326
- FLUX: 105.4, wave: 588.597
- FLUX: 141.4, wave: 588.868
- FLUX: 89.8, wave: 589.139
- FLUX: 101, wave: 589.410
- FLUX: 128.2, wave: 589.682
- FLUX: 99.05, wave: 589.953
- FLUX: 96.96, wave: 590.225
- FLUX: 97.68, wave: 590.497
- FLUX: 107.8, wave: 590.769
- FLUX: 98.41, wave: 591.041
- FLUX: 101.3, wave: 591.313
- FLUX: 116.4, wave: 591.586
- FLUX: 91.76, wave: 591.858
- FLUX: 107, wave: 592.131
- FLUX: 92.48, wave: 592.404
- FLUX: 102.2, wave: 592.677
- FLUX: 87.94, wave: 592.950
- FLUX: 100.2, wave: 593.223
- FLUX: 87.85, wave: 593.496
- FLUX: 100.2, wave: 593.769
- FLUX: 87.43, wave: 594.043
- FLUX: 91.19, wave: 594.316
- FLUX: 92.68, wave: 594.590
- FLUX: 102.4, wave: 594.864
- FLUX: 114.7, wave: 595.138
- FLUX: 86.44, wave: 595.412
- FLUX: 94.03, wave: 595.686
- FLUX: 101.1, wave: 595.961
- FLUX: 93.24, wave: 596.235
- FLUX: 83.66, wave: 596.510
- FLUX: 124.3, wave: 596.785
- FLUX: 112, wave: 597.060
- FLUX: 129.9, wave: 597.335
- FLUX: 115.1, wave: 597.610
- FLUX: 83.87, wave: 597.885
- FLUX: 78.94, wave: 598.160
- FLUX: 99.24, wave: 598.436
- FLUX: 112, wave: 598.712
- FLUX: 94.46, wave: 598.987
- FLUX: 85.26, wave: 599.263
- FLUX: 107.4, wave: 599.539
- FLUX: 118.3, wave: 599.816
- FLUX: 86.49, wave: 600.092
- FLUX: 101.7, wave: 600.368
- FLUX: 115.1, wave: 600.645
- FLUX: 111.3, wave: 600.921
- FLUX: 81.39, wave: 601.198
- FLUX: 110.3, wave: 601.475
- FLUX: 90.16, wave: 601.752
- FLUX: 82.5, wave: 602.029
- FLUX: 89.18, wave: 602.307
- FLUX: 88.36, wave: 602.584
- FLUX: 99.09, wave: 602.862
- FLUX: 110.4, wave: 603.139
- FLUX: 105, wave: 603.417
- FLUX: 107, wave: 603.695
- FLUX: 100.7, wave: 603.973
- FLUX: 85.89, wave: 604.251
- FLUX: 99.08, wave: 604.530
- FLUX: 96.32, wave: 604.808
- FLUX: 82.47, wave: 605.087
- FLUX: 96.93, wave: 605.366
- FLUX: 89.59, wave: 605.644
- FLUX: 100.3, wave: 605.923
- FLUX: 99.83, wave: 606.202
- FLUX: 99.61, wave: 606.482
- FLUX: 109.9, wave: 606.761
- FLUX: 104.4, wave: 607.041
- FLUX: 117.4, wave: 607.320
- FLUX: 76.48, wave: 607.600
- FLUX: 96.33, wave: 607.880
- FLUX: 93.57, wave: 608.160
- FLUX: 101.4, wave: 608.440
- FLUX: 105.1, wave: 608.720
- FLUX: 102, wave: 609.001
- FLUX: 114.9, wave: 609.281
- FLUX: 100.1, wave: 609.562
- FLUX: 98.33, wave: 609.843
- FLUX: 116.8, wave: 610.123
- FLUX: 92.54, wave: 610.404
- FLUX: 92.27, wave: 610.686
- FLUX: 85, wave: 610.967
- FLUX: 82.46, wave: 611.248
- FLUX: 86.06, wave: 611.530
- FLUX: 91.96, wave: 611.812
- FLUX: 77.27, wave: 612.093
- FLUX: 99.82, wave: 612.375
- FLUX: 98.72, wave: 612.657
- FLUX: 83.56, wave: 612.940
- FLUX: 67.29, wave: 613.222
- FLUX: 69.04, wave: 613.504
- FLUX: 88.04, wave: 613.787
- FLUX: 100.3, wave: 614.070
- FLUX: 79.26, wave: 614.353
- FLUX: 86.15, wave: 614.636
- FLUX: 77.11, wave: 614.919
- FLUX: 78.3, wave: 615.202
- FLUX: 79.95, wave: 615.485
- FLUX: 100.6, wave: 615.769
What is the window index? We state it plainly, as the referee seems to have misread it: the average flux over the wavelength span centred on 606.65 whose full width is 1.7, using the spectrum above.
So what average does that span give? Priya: 105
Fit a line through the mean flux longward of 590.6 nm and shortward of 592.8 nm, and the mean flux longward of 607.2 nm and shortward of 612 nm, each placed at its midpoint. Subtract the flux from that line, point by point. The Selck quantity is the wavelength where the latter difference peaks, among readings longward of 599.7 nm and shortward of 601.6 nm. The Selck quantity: 601.198 nm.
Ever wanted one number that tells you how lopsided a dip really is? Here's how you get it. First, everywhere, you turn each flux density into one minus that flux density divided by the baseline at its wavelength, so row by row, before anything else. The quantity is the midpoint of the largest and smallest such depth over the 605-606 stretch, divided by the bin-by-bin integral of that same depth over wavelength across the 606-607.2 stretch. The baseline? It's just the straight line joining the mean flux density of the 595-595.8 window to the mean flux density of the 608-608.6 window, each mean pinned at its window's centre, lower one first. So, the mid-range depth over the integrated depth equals -1.0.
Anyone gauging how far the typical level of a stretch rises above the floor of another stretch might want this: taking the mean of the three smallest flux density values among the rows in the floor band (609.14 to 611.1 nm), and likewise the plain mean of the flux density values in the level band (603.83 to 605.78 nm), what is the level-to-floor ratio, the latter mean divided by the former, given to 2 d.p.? 1.03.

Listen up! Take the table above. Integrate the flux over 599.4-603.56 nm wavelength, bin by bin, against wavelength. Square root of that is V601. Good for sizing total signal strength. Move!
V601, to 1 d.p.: 20.4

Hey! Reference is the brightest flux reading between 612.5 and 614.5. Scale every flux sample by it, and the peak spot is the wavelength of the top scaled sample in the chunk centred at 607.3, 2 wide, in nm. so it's 607.320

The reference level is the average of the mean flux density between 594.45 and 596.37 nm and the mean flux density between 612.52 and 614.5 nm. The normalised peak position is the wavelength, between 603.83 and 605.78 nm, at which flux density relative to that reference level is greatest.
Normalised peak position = 603.973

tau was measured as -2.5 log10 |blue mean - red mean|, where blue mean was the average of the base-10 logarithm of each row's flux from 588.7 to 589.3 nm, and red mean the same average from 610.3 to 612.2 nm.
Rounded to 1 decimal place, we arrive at 2.4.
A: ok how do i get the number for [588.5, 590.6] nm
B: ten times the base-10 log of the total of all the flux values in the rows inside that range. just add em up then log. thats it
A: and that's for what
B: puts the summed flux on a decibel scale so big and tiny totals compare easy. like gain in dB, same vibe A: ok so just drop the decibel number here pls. 29.3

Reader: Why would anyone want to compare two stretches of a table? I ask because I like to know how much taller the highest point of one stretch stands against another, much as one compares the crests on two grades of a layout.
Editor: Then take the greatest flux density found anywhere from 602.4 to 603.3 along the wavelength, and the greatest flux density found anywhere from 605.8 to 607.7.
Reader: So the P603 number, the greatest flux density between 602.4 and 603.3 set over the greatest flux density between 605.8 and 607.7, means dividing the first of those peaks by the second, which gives 0.94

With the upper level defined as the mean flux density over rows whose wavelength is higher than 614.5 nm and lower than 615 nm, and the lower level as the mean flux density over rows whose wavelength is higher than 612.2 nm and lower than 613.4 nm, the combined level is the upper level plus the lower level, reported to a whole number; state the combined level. 169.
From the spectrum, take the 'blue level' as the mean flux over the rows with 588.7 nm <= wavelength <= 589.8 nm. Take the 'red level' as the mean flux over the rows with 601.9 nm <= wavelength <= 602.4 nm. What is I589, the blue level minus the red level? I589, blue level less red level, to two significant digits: 29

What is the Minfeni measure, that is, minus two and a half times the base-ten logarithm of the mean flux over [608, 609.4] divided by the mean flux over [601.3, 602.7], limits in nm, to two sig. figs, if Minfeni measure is -0.13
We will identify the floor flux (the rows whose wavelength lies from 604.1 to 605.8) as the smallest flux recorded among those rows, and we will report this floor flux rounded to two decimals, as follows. 82.47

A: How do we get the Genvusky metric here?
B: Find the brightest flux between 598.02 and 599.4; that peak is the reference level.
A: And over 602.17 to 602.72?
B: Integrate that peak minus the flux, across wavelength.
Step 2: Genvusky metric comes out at 13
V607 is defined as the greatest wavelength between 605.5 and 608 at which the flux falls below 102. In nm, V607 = 607.880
